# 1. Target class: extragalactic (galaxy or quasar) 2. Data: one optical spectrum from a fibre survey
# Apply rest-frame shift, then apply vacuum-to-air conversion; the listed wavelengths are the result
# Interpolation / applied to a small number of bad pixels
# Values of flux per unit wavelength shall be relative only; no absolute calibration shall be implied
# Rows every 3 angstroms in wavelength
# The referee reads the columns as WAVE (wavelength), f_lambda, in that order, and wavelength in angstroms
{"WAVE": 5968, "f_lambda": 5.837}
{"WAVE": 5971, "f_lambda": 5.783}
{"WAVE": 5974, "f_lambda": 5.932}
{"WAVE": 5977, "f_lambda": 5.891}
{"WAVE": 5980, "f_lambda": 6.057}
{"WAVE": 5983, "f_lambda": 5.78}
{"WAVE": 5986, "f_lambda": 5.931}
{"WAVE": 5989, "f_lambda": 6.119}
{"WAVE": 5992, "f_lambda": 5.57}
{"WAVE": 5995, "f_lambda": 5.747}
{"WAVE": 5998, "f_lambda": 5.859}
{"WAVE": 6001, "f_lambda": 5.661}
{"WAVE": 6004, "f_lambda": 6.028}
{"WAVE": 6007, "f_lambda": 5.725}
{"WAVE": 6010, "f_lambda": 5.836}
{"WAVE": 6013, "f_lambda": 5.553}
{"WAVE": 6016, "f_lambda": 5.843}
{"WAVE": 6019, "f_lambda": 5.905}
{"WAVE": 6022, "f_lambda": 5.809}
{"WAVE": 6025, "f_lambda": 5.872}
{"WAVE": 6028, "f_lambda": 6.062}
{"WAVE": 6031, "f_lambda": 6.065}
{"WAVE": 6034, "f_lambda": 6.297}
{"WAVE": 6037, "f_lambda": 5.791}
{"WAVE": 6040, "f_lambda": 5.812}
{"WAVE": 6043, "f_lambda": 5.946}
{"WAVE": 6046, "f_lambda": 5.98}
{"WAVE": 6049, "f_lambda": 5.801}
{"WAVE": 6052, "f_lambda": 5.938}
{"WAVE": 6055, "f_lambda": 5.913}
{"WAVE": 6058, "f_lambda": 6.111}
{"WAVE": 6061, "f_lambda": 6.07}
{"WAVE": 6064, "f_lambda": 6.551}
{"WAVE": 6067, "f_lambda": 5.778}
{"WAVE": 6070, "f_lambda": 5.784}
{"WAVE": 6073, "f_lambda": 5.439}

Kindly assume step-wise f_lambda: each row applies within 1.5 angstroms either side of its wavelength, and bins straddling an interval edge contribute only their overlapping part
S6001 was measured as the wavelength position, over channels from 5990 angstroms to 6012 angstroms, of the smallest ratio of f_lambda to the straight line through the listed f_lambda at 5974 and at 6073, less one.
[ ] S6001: 5992 angstroms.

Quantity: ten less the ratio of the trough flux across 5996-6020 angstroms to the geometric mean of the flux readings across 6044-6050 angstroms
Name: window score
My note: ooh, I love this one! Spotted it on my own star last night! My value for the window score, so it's 9.06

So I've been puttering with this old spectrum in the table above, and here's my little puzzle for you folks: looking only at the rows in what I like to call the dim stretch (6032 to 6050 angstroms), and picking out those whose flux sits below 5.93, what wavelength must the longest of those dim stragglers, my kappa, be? 6049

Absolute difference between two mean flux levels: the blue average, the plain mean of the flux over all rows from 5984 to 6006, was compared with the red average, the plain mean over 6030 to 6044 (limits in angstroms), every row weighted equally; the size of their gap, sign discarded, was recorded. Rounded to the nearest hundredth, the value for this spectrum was 0.14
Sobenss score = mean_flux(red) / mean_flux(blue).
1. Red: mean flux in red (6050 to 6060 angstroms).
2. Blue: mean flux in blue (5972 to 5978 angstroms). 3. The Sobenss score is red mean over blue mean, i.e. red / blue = 1.013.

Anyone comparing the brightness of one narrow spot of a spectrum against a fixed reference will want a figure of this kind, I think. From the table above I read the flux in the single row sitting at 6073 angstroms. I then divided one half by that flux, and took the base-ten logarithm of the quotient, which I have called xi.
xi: -1.04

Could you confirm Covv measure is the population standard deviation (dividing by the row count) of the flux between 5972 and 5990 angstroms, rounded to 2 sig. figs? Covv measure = 0.11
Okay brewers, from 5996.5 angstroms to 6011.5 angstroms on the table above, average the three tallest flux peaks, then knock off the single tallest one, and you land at -0.12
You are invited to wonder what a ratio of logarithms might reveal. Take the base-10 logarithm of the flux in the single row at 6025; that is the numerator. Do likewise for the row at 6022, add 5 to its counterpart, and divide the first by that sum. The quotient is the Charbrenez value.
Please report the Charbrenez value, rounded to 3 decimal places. 0.133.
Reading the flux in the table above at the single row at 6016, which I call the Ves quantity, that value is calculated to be 5.843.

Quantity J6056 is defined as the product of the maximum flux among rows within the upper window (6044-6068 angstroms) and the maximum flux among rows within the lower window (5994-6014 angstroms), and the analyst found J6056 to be 39.5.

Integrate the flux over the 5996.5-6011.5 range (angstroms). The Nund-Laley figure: 87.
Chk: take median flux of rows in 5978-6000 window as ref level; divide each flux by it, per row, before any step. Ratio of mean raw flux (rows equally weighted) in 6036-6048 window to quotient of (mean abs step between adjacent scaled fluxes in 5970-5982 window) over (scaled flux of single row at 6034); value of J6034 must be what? 312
